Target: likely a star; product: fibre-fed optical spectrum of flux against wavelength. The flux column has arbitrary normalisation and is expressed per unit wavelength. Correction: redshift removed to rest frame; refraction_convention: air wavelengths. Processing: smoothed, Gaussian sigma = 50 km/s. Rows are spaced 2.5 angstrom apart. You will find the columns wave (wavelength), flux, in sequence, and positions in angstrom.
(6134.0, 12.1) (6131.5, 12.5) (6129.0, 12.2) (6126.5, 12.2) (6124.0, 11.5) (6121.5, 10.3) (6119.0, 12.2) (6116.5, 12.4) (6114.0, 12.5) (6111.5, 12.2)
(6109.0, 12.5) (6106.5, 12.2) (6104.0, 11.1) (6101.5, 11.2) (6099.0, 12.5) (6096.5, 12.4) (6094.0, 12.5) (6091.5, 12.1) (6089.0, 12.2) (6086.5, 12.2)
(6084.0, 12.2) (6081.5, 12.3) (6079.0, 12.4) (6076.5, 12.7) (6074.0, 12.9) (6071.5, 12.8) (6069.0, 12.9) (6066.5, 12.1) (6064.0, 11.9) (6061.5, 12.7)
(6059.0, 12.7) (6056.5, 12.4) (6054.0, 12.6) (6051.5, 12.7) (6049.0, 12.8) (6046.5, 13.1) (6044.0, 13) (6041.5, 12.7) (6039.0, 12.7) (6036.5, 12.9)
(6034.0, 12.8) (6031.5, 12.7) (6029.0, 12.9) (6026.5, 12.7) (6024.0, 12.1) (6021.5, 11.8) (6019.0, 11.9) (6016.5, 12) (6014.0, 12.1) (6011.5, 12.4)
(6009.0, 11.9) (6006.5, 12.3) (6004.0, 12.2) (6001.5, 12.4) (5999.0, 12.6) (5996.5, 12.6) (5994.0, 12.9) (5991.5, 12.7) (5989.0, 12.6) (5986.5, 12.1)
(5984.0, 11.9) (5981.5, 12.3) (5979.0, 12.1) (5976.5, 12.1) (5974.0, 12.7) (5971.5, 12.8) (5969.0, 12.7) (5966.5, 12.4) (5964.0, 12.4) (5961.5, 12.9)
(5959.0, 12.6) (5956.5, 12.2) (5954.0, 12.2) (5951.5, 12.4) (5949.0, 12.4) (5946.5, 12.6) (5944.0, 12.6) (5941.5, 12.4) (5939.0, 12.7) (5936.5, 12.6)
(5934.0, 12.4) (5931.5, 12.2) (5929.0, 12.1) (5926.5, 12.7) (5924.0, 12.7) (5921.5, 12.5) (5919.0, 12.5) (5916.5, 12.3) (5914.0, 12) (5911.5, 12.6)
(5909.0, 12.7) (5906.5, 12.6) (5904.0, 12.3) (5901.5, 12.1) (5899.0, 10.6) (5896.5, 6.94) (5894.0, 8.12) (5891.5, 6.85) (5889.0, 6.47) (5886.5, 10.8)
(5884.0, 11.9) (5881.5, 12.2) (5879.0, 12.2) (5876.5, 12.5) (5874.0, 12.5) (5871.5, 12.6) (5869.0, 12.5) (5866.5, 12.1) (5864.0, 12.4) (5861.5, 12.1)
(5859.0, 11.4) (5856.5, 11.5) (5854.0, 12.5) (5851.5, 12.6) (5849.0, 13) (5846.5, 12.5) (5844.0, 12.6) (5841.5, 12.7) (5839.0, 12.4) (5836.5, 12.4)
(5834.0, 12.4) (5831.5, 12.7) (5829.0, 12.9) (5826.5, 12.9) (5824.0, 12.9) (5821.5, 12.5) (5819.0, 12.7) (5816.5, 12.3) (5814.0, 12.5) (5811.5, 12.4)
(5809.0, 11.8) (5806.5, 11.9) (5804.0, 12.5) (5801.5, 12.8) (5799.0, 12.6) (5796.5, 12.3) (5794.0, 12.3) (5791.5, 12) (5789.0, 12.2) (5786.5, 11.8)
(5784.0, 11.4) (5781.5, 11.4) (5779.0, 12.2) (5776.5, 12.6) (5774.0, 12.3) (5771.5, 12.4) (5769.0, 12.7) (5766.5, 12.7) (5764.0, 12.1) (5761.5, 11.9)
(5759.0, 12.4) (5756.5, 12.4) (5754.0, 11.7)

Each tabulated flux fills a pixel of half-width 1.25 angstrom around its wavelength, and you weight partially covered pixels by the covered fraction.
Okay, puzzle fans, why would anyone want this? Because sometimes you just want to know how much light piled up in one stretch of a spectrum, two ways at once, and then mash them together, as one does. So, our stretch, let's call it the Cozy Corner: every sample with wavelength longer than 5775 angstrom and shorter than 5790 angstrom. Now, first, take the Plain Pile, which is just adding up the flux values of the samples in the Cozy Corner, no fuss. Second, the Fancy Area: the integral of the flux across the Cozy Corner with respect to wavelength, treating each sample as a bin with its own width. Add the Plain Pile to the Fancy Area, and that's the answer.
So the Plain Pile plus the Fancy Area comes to 250.6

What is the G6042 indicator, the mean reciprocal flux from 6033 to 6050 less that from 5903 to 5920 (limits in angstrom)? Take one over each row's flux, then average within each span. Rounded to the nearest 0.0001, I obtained -0.0027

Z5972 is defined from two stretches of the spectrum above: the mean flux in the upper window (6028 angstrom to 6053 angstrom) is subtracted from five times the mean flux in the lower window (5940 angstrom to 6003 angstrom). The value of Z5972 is 49.5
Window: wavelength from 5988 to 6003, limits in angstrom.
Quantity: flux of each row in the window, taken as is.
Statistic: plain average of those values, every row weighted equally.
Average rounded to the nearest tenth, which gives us 12.6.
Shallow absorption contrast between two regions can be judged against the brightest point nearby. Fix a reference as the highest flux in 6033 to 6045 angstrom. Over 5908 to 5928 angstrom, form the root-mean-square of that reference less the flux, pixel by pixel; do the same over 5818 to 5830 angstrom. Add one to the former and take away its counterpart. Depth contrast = 1.3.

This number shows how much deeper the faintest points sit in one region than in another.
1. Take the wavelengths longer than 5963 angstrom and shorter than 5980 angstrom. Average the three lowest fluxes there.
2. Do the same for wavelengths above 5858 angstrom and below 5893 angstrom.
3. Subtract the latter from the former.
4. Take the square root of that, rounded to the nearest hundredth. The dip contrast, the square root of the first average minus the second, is 2.04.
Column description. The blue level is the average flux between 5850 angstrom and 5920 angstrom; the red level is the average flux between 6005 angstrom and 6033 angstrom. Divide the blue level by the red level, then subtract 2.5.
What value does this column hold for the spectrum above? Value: -1.568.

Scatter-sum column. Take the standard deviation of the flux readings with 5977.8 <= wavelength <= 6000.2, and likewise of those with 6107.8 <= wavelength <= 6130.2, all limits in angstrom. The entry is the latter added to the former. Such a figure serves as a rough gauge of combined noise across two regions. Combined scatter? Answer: 1.0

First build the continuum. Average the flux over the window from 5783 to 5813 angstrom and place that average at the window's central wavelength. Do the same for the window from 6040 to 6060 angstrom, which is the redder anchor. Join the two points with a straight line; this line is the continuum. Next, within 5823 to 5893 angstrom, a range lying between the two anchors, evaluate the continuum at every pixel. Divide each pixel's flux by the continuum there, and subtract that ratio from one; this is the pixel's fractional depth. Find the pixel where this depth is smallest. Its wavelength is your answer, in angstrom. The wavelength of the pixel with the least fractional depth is 5849.0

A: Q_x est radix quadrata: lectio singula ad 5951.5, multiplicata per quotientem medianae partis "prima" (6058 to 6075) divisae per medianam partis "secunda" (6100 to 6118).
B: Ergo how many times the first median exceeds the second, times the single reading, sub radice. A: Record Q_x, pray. 3.59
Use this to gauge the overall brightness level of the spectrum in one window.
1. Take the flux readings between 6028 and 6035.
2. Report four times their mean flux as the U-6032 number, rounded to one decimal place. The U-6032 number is 51.2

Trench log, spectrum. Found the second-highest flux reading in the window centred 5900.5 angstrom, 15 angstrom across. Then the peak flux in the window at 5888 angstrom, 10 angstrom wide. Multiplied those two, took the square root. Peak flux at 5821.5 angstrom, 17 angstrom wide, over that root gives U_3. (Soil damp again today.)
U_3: 1.07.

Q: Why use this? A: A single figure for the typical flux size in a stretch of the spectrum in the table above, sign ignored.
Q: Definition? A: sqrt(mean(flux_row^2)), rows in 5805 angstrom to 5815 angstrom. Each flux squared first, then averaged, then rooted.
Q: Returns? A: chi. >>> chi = 12.2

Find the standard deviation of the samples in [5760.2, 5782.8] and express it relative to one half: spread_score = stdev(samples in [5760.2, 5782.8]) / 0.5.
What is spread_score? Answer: 0.8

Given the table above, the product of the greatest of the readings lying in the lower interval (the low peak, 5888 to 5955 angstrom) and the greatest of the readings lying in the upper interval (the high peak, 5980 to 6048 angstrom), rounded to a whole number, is 166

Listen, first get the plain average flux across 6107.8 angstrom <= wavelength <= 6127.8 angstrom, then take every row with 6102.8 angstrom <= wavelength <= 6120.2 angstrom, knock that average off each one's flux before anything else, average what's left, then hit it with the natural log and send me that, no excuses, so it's -1.7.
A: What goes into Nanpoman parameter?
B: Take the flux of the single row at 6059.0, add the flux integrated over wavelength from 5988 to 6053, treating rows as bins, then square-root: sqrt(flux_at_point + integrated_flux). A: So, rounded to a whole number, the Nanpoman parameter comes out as 29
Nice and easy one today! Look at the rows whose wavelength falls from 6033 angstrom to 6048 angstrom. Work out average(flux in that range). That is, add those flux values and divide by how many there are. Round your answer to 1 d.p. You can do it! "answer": 12.9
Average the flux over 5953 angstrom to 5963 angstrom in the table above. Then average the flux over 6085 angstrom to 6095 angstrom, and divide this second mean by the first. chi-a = 0.98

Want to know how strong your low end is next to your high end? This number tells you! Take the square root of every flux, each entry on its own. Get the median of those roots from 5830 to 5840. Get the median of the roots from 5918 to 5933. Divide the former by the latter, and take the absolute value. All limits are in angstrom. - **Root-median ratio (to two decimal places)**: 1.00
